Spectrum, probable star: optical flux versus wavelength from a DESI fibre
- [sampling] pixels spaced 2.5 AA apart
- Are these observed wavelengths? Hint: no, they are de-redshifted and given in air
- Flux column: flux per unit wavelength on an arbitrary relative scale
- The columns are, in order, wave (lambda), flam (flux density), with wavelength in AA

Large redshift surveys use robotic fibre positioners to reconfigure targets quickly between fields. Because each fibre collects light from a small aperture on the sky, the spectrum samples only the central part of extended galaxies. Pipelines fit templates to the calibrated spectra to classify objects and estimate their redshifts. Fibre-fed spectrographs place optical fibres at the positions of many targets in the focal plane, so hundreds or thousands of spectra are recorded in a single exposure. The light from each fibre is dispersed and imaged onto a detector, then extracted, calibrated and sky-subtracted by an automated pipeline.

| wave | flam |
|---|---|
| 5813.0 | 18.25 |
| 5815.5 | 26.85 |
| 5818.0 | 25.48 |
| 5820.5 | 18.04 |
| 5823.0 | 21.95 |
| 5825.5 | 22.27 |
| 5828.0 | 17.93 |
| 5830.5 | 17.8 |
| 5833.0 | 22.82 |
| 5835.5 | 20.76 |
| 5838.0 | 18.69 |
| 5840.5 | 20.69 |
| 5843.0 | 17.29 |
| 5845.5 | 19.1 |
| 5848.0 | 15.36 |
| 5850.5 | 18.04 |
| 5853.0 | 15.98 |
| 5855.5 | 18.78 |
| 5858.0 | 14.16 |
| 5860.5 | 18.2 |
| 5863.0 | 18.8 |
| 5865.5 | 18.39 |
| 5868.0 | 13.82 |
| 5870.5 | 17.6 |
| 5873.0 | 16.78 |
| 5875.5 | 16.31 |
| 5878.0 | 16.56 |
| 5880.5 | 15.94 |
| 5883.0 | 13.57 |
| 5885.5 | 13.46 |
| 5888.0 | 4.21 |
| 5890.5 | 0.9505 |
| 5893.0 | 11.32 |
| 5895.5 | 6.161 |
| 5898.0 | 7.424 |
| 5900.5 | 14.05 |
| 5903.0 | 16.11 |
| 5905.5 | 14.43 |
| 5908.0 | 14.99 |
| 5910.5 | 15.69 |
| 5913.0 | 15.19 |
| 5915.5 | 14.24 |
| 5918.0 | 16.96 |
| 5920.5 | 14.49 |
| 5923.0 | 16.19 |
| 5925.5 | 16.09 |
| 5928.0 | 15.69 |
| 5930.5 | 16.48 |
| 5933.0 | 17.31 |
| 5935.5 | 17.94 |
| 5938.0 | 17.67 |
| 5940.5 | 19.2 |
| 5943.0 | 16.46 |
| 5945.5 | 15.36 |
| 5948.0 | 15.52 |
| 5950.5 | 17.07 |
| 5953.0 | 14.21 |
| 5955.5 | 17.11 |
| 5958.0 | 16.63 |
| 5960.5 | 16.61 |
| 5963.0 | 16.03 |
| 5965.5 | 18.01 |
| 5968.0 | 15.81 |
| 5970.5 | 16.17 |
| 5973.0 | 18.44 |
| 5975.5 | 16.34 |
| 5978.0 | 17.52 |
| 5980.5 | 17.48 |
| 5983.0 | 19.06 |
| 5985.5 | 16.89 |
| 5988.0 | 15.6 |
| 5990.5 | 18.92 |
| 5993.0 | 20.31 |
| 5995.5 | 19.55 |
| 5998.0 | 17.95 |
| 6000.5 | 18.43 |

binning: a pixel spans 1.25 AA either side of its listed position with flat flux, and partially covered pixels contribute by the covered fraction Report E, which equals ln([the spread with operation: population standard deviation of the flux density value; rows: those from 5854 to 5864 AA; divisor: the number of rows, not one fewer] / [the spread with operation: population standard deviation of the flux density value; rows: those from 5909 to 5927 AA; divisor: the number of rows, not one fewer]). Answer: 0.8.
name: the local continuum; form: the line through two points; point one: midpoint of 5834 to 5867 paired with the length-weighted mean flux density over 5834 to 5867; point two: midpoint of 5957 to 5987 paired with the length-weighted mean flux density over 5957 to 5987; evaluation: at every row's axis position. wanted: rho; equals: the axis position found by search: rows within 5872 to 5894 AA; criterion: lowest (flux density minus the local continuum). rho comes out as 5890.5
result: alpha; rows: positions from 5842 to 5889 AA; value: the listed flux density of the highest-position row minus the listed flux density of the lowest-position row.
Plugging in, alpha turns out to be -13.1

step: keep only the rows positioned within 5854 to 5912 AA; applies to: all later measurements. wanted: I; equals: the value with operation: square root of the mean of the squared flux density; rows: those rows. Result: 14.6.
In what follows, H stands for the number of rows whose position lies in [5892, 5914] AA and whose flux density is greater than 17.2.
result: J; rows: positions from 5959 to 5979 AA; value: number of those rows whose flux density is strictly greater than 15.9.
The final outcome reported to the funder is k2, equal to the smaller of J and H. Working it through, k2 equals 0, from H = 0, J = 7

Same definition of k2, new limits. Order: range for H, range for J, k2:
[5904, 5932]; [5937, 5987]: 0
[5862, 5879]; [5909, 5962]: 3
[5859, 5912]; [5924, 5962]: 4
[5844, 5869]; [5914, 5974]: 6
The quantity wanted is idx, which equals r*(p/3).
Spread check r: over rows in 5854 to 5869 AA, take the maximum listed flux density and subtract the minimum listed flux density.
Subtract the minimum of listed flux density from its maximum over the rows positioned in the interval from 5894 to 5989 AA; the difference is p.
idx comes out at 22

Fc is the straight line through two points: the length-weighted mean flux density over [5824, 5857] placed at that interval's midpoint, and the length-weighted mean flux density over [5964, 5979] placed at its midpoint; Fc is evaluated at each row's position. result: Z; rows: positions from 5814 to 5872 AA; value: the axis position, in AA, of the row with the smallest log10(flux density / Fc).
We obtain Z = 5868.0 AA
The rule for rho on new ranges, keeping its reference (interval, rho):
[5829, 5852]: 5848.0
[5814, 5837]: 5830.5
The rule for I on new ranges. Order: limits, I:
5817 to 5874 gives 18.8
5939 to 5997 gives 17.2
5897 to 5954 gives 15.7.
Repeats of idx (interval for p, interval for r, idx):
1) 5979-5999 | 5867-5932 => 26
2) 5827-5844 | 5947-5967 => 7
